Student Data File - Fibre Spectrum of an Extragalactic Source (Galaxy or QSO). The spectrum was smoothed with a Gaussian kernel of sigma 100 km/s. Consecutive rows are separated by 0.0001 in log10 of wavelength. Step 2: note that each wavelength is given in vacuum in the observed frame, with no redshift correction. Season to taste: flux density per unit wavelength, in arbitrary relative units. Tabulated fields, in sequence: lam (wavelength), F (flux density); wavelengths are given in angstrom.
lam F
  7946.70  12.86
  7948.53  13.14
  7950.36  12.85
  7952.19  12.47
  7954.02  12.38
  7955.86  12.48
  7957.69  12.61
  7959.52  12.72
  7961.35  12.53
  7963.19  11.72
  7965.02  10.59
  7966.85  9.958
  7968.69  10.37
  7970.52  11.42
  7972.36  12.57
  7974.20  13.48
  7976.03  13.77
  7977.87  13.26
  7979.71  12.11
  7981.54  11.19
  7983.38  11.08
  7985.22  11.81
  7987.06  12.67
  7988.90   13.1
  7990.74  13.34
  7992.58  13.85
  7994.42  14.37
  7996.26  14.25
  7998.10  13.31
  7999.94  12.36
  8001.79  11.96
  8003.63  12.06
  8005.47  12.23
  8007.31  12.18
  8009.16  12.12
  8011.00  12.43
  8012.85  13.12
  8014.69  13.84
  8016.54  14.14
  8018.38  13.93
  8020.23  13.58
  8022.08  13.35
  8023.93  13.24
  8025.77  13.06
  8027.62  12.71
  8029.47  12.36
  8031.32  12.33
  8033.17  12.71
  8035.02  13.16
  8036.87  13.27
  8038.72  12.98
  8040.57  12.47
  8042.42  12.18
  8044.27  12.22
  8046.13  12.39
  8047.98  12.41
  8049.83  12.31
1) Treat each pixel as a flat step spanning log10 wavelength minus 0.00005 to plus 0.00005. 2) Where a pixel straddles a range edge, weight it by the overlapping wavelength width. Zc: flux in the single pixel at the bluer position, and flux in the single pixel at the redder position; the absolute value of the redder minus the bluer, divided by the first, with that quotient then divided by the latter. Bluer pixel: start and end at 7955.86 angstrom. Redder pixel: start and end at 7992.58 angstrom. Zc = 0.0079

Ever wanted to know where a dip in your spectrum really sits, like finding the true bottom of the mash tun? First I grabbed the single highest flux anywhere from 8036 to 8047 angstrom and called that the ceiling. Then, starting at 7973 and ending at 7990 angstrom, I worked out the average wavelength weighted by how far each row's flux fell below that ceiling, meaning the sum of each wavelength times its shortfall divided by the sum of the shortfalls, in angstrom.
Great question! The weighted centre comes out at 7983.9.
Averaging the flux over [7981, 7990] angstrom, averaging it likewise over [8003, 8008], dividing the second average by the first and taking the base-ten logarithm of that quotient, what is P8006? 0.01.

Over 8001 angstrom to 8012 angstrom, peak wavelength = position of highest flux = 8011.00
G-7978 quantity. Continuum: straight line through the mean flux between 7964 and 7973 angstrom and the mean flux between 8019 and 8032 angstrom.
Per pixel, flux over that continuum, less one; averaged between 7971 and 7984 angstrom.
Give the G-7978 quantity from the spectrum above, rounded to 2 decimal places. 0.11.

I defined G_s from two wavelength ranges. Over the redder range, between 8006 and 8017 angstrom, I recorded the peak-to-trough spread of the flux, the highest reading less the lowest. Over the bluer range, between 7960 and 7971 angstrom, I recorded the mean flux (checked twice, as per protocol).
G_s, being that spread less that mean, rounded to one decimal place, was -9.1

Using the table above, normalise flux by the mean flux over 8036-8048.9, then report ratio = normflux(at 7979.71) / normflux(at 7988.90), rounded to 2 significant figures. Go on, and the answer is 0.92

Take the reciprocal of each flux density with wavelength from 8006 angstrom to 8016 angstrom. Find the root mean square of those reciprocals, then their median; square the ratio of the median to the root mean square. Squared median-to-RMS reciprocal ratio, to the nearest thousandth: 1.042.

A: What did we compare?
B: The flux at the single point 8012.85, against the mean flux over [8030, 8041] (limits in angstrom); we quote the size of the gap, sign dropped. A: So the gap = 0.30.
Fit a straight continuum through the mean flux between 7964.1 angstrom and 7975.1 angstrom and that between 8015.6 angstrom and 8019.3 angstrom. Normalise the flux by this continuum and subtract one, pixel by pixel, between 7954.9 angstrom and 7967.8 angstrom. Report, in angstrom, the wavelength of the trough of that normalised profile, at 7966.85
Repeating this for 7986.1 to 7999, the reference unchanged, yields 7987.06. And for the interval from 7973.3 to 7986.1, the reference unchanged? 7983.38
